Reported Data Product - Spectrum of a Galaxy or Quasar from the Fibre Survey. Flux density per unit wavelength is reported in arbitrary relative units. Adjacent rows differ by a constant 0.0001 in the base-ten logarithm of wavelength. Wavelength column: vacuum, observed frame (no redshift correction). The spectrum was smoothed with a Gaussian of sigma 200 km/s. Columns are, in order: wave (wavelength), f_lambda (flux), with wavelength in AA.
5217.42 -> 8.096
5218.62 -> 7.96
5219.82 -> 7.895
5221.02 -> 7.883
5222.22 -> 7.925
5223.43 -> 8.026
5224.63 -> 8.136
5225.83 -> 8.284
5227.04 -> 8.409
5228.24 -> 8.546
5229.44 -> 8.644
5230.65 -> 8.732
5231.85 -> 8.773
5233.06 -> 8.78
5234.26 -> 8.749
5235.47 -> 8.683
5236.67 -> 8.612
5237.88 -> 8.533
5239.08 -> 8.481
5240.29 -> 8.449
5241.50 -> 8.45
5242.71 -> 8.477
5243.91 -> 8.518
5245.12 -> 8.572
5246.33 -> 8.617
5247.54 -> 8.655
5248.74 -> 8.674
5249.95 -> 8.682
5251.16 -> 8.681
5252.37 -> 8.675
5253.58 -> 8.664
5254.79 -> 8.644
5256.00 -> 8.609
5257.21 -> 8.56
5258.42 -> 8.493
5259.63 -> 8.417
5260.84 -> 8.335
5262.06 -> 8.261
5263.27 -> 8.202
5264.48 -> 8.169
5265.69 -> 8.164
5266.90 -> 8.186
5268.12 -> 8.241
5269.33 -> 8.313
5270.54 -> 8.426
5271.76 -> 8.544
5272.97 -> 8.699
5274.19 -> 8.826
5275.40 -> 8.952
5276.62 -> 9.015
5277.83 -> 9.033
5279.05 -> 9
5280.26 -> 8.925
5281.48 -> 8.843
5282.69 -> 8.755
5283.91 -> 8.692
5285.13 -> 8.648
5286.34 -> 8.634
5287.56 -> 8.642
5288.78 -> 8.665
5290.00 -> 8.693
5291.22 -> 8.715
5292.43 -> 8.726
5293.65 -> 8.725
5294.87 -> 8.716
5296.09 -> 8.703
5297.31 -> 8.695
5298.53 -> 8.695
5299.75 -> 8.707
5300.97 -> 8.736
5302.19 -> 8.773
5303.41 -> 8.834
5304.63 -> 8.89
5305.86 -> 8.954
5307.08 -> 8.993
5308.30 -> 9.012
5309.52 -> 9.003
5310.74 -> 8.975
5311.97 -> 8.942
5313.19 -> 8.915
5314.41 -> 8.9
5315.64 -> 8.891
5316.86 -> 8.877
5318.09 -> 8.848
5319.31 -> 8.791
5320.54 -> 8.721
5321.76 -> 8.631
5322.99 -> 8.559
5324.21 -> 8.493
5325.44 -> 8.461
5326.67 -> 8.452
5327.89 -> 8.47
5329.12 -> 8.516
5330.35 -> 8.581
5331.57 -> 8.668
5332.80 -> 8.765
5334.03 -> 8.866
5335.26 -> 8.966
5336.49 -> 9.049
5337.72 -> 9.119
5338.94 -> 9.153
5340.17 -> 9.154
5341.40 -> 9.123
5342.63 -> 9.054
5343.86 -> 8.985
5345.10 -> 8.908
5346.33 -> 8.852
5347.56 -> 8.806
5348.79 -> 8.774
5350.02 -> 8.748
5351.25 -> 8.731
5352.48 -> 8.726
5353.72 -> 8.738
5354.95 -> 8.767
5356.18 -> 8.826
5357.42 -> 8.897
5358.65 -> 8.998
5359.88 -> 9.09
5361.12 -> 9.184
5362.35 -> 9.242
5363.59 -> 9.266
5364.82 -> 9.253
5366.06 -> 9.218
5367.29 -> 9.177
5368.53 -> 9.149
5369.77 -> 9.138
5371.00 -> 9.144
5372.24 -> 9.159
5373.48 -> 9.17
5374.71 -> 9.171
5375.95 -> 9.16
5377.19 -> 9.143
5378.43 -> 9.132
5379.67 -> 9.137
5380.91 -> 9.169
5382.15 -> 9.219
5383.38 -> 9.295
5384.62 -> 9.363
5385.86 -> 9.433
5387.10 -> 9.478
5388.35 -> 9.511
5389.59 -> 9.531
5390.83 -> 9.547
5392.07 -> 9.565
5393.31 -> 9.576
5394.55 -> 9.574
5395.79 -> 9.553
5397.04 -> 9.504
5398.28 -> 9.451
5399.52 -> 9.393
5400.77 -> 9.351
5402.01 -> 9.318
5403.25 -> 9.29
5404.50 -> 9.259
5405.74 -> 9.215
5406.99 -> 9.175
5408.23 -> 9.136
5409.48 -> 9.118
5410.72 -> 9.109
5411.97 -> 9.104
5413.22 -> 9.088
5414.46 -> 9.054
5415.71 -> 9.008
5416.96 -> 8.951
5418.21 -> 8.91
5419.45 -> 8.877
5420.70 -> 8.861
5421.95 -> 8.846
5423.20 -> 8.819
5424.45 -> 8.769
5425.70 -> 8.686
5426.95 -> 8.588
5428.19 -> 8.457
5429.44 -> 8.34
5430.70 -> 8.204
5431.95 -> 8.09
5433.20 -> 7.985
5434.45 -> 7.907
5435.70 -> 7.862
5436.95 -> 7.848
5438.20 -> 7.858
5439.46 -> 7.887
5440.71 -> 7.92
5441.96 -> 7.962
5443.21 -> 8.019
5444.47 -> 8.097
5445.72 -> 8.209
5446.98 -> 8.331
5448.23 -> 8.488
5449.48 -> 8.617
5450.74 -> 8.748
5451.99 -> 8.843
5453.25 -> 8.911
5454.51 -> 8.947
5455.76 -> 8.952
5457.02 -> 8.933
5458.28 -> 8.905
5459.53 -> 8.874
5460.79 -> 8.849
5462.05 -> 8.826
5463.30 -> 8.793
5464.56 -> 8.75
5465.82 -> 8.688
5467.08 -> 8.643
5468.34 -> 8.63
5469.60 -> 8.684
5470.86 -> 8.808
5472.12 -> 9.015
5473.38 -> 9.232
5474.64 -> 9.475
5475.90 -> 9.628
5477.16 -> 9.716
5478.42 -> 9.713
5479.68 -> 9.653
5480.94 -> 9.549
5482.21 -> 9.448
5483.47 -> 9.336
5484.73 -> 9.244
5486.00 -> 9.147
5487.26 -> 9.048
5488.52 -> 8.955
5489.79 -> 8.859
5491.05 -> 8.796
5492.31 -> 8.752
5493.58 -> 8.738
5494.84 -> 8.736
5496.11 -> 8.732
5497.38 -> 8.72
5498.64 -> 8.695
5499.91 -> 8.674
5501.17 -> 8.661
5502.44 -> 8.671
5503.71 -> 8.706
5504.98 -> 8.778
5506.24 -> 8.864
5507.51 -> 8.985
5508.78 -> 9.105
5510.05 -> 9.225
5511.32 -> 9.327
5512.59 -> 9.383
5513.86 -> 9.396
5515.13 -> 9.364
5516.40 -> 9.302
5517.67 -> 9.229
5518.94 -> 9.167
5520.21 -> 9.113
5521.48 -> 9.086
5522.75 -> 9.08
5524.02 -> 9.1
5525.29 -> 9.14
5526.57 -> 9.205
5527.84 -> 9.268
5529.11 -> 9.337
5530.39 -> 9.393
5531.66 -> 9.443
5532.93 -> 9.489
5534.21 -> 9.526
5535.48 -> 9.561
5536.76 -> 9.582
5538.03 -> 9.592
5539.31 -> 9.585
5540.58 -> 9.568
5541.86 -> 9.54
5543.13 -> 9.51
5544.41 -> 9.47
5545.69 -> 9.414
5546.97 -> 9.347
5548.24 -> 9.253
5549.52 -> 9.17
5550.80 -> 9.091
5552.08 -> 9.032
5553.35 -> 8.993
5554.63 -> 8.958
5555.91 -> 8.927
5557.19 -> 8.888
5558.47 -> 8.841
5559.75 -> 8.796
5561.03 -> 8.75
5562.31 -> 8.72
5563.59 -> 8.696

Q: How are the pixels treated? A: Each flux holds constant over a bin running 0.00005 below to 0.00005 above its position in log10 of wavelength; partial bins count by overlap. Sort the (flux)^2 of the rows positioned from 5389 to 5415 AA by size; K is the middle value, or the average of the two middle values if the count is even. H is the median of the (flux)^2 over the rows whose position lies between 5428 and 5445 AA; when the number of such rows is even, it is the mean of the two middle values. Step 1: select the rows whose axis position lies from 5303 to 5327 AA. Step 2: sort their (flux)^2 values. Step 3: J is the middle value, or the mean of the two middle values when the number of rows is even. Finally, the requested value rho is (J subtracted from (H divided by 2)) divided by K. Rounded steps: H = 64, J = 78.9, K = 86.8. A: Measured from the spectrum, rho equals -0.54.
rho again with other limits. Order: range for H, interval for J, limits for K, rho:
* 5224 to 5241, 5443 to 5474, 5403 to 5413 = -0.48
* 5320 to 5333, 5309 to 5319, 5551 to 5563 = -0.54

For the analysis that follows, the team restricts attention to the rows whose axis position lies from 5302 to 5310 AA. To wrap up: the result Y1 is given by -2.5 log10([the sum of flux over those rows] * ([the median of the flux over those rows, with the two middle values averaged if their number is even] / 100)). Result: -1.87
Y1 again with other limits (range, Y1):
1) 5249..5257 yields -1.63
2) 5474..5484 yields -2.16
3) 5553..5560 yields -1.69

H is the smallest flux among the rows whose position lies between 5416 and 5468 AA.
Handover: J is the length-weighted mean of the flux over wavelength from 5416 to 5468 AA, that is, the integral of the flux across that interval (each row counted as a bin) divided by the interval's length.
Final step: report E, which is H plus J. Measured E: 16.4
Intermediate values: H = 7.848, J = 8.5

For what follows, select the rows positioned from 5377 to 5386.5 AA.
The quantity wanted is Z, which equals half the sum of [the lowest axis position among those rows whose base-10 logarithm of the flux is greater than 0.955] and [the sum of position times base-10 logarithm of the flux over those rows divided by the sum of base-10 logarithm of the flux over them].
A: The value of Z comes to 5379.4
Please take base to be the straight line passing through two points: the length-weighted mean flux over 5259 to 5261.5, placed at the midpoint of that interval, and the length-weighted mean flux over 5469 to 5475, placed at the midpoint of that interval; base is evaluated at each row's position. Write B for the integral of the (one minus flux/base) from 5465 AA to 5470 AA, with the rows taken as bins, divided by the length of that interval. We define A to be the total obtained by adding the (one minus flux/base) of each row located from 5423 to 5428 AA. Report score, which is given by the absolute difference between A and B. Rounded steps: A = 0.1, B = 0.039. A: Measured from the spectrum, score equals 0.03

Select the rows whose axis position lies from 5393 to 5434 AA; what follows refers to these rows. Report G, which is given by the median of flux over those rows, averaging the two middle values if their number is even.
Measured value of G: 9.09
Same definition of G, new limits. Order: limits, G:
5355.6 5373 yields 9.15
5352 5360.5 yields 8.83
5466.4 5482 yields 9.35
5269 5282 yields 8.84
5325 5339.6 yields 8.72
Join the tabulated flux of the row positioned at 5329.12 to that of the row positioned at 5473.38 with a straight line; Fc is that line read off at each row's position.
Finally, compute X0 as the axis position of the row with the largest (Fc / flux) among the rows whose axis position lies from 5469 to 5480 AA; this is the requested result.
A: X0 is 5469.60 AA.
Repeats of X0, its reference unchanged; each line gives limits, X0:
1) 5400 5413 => 5411.97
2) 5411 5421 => 5420.70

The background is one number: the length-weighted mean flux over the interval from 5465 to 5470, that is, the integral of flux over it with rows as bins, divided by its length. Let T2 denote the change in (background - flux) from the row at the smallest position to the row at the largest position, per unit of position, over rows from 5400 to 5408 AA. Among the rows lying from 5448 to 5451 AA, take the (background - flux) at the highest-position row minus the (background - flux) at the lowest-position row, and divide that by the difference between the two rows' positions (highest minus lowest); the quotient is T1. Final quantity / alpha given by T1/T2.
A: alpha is -4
